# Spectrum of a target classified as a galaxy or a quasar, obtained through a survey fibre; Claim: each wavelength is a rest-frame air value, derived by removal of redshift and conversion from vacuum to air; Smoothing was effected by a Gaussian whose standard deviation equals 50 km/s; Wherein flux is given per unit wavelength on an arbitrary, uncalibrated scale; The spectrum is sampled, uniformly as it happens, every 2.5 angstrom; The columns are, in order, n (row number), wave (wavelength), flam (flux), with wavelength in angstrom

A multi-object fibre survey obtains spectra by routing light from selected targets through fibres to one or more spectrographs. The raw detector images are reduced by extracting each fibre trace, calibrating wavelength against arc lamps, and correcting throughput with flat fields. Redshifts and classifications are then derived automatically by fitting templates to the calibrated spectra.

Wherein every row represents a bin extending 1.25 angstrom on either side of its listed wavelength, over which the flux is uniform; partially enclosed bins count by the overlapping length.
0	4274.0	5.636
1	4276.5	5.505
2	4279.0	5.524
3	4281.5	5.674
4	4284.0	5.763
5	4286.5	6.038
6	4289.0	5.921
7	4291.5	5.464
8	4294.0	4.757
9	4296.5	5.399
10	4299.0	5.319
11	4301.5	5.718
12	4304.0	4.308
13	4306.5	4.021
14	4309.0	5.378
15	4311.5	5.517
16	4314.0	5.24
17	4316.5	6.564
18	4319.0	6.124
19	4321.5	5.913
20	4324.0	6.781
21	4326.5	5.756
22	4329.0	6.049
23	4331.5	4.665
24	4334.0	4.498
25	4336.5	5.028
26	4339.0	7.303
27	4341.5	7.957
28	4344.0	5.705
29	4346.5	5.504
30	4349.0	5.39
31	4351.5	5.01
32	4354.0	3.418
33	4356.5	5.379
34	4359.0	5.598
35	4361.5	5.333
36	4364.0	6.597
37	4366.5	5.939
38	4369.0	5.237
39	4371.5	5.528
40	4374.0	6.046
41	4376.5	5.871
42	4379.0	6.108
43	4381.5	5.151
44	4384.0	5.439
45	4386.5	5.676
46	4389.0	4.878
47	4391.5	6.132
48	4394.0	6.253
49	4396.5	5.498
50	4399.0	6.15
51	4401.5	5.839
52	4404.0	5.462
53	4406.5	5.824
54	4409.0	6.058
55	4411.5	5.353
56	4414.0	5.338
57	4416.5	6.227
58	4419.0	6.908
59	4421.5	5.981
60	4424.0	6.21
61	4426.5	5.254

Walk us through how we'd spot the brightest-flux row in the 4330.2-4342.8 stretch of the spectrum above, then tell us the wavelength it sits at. 4341.5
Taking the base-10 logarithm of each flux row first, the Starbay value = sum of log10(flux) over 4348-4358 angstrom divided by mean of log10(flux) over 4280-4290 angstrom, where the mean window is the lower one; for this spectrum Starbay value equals 3.52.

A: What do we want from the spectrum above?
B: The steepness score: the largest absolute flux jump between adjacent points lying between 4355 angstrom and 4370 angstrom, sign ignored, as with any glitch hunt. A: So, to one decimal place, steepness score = 1.3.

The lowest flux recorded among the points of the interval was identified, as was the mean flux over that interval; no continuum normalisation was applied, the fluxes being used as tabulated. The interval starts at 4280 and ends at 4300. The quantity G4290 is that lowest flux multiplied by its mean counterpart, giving 26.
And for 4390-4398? 33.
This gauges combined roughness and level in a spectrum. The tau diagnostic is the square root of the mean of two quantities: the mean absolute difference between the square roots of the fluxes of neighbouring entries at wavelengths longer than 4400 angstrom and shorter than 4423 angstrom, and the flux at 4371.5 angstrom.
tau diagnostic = 1.679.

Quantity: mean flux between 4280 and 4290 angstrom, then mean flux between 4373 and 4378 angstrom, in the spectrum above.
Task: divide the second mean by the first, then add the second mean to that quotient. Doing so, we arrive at 6.98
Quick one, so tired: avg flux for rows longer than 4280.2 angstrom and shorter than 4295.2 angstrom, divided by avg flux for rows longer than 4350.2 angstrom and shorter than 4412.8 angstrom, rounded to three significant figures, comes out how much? 1.00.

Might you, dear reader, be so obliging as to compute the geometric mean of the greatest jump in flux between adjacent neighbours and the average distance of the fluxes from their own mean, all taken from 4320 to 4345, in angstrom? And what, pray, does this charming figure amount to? 1.4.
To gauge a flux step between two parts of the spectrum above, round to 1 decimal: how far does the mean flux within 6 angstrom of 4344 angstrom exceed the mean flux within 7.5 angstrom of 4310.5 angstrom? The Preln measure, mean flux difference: 1.2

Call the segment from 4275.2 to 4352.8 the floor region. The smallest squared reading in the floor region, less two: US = 14.2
